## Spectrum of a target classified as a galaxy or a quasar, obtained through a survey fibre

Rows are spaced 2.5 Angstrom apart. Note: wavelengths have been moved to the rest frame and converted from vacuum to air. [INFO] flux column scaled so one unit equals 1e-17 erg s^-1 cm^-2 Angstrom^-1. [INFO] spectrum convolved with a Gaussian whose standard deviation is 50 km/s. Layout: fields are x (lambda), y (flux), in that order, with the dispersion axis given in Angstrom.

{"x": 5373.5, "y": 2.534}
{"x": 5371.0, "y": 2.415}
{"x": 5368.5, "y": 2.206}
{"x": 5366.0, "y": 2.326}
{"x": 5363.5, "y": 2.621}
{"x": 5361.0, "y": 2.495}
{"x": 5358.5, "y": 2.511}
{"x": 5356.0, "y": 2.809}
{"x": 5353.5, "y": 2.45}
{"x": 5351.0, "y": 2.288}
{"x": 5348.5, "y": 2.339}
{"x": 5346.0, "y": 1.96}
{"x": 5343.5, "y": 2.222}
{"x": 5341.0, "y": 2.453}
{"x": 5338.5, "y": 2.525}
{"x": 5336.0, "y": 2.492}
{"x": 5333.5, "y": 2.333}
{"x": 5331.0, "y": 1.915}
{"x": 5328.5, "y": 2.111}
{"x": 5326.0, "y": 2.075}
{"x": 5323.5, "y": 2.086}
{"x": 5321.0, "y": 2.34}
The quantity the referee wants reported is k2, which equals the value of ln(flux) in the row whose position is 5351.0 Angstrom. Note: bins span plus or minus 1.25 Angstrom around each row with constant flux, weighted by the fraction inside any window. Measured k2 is 0.83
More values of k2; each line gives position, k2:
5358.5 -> 0.92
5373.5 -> 0.93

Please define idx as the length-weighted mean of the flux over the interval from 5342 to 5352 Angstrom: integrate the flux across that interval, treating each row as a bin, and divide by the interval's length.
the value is 2.21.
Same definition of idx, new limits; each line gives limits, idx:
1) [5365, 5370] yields 2.27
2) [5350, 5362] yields 2.52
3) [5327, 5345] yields 2.29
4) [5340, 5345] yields 2.31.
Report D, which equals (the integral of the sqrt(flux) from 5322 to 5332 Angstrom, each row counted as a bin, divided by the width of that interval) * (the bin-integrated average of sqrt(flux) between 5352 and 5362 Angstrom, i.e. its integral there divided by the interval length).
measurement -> 2.29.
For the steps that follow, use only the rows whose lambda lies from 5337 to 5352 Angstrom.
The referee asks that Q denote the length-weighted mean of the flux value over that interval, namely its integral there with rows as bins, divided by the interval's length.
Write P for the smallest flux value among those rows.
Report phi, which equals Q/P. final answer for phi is 1.17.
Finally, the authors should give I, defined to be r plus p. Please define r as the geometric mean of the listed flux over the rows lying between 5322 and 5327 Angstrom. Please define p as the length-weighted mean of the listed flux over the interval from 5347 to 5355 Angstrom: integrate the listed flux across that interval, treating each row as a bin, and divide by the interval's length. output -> 4.44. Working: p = 2.36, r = 2.08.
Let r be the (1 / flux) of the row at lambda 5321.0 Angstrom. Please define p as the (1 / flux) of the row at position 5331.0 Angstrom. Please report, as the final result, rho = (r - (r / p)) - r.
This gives -0.82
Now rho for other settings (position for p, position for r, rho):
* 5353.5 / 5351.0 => -1.07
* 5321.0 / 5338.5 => -0.93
